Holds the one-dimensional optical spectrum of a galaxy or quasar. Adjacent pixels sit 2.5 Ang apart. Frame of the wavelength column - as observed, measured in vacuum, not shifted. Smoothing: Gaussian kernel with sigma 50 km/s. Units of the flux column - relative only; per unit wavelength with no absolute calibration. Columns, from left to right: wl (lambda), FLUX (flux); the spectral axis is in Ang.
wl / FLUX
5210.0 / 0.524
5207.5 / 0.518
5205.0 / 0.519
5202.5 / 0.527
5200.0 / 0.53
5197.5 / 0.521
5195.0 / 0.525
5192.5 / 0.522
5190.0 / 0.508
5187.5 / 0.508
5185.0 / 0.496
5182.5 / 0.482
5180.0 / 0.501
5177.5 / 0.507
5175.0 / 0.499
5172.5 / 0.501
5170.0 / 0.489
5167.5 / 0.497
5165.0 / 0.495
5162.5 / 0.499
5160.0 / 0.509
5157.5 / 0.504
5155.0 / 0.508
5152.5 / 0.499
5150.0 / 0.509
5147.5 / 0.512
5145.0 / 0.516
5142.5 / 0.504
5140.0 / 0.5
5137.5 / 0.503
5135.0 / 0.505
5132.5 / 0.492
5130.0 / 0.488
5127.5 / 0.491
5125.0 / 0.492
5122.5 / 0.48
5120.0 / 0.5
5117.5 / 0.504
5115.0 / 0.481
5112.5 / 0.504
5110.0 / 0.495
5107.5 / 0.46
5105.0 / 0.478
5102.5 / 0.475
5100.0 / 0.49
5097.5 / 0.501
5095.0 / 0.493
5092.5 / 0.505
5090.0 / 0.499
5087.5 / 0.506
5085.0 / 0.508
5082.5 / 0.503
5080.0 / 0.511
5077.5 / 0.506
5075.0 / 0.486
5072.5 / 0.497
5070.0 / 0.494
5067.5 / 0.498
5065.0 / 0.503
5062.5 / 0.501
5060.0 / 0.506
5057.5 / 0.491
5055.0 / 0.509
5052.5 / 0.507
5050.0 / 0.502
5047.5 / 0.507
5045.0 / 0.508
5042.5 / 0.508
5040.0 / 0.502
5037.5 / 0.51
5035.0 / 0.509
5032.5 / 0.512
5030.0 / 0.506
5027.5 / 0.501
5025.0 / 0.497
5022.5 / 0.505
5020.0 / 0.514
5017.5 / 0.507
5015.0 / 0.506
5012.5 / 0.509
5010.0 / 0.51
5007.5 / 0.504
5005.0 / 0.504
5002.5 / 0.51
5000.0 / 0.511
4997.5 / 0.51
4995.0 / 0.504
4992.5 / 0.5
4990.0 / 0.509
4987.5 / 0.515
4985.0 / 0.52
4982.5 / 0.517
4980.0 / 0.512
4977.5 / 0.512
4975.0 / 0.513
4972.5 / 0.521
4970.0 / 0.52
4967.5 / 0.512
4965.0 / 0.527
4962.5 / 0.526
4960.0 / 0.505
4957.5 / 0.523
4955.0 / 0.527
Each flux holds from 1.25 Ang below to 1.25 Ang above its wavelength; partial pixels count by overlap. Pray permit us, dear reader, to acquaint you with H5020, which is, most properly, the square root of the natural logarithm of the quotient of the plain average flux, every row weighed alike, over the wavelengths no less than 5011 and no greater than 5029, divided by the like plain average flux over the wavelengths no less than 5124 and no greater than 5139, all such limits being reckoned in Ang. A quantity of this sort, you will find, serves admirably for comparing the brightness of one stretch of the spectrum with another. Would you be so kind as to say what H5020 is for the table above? 0.14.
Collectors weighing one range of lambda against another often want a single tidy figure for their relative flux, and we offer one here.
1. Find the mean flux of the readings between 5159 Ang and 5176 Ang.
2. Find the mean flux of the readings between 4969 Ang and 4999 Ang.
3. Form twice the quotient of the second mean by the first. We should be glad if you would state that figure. 2.06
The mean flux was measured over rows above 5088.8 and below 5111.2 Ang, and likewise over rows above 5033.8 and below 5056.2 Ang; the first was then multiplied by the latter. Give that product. 0.248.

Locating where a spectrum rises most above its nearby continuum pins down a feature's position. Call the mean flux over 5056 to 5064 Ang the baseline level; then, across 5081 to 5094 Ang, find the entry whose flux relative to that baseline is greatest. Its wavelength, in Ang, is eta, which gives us 5085.0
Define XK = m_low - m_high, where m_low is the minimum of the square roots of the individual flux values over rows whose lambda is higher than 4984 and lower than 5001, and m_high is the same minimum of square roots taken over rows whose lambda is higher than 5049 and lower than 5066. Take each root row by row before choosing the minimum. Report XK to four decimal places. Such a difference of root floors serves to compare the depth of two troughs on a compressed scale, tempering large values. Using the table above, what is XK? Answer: 0.0064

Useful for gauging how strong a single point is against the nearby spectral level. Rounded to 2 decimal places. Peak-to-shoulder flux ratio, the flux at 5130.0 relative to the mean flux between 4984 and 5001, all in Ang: 0.96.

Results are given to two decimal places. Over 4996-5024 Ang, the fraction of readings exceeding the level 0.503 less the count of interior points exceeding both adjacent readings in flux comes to -2.00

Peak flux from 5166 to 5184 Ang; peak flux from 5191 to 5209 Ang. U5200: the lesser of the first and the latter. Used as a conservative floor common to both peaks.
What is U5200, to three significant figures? 0.507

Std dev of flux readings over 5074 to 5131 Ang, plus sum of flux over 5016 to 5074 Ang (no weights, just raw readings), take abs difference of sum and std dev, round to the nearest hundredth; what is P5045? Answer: 11.58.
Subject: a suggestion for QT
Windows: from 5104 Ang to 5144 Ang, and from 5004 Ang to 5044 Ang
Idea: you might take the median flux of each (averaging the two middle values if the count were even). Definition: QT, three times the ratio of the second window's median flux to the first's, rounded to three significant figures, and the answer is 3.08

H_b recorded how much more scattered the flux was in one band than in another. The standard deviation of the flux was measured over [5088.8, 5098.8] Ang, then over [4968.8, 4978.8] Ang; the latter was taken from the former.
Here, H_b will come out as 0.0003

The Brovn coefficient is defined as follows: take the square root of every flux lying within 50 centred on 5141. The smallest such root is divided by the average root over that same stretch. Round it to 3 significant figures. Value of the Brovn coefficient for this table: 0.979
